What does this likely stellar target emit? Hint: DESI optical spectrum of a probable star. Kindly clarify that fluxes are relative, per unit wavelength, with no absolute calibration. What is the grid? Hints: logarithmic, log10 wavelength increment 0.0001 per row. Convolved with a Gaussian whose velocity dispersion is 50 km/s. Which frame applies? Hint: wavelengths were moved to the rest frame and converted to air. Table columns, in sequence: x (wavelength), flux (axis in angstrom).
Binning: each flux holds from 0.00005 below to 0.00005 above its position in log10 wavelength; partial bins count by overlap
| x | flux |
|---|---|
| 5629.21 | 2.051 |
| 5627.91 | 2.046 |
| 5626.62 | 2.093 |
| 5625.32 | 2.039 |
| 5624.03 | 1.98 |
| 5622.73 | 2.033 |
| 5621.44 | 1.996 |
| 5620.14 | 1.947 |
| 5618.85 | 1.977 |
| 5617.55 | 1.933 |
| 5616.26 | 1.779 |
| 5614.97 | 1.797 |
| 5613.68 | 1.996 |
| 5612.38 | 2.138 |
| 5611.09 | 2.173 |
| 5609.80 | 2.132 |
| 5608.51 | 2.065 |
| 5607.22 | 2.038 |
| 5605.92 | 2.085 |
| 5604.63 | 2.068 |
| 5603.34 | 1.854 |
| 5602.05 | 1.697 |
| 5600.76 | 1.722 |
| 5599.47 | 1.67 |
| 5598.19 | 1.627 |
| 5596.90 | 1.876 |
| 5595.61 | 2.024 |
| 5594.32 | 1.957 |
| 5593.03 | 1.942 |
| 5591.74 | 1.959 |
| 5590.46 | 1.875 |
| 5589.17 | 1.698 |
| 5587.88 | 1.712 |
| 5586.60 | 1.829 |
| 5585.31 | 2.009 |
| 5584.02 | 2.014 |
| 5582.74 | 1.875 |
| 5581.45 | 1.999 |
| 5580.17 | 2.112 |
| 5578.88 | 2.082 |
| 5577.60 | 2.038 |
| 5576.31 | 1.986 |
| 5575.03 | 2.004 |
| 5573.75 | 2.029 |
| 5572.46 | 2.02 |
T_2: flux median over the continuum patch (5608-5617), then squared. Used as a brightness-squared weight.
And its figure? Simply 4.3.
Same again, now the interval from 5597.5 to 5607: 3.0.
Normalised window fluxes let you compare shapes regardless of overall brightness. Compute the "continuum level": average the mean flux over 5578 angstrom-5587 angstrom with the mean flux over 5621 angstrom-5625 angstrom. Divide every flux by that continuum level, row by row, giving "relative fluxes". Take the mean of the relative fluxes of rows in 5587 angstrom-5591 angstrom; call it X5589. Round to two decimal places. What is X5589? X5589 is 0.88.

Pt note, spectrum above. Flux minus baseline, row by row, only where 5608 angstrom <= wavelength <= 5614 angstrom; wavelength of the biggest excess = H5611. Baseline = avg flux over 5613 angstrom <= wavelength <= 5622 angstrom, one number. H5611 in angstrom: 5611.09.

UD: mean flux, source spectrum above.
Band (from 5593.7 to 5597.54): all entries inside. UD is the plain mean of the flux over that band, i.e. 1.95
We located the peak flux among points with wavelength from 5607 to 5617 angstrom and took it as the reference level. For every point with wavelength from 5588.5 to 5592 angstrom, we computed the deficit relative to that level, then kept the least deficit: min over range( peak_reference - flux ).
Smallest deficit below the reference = 0.21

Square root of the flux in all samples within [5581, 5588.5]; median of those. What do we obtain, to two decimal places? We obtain 1.39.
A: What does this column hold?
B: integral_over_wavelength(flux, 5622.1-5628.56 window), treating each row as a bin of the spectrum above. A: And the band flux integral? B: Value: 13.2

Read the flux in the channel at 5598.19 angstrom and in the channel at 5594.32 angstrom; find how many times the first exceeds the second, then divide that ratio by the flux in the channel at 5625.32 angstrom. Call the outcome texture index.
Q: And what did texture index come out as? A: 0.41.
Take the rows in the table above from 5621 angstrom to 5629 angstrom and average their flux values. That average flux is 2.03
